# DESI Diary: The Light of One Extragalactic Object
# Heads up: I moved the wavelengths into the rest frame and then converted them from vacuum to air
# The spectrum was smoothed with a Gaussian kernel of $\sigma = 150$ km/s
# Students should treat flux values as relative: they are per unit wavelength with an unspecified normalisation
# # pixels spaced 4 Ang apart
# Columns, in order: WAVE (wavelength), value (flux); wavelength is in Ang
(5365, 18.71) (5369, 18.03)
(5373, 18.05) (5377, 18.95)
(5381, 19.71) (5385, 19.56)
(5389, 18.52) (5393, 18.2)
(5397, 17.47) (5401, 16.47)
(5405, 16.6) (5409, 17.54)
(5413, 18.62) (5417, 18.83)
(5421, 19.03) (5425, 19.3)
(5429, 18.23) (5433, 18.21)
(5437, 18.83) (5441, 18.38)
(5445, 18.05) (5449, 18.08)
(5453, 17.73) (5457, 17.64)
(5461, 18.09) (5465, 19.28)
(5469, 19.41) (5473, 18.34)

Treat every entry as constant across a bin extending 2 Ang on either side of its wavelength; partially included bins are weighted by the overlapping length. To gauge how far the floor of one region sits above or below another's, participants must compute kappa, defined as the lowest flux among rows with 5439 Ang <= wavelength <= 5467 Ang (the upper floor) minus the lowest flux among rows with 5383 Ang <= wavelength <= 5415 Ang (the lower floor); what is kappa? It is 1.17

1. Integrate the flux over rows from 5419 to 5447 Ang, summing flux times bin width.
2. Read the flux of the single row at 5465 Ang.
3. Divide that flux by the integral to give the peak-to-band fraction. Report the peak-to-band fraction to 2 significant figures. 0.037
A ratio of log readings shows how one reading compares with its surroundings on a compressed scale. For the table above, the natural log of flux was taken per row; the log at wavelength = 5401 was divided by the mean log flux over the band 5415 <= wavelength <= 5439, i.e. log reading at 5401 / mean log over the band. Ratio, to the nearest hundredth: 0.96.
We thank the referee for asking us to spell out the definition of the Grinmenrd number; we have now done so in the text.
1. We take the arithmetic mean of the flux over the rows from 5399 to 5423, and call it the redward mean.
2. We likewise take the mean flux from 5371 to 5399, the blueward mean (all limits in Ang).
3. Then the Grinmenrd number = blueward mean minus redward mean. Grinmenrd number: 0.8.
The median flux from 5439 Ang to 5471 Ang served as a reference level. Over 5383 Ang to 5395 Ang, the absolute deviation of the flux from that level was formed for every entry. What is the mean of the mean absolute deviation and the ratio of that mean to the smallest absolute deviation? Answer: 3.3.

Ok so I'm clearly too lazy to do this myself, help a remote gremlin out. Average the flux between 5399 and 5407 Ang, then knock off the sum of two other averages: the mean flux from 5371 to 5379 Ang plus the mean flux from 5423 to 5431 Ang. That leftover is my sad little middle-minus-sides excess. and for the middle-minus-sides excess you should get -20.73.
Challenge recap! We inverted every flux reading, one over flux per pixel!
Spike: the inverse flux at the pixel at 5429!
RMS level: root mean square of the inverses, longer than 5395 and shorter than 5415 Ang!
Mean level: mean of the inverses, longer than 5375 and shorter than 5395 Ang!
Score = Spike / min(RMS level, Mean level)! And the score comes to 1.041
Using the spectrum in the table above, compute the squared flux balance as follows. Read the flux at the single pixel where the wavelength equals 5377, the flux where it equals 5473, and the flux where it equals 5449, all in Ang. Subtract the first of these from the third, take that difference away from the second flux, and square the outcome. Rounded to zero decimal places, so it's 369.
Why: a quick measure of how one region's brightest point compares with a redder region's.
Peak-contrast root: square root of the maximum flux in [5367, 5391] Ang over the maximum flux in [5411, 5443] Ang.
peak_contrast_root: 1.01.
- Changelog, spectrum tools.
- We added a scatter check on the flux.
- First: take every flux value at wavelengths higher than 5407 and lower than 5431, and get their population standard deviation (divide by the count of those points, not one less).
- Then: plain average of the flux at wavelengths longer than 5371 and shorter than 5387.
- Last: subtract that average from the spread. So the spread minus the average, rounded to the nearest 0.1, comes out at -18.5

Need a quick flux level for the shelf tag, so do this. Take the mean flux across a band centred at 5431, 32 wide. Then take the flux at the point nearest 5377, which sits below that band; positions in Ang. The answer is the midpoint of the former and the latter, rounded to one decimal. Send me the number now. 18.8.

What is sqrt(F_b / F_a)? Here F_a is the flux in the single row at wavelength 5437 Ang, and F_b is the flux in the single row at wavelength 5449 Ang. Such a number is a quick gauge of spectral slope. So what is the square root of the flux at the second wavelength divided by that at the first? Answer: 0.98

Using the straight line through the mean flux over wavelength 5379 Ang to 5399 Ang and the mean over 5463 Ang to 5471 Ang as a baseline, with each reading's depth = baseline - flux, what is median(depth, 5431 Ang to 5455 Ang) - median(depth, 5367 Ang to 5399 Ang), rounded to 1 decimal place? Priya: 0.6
